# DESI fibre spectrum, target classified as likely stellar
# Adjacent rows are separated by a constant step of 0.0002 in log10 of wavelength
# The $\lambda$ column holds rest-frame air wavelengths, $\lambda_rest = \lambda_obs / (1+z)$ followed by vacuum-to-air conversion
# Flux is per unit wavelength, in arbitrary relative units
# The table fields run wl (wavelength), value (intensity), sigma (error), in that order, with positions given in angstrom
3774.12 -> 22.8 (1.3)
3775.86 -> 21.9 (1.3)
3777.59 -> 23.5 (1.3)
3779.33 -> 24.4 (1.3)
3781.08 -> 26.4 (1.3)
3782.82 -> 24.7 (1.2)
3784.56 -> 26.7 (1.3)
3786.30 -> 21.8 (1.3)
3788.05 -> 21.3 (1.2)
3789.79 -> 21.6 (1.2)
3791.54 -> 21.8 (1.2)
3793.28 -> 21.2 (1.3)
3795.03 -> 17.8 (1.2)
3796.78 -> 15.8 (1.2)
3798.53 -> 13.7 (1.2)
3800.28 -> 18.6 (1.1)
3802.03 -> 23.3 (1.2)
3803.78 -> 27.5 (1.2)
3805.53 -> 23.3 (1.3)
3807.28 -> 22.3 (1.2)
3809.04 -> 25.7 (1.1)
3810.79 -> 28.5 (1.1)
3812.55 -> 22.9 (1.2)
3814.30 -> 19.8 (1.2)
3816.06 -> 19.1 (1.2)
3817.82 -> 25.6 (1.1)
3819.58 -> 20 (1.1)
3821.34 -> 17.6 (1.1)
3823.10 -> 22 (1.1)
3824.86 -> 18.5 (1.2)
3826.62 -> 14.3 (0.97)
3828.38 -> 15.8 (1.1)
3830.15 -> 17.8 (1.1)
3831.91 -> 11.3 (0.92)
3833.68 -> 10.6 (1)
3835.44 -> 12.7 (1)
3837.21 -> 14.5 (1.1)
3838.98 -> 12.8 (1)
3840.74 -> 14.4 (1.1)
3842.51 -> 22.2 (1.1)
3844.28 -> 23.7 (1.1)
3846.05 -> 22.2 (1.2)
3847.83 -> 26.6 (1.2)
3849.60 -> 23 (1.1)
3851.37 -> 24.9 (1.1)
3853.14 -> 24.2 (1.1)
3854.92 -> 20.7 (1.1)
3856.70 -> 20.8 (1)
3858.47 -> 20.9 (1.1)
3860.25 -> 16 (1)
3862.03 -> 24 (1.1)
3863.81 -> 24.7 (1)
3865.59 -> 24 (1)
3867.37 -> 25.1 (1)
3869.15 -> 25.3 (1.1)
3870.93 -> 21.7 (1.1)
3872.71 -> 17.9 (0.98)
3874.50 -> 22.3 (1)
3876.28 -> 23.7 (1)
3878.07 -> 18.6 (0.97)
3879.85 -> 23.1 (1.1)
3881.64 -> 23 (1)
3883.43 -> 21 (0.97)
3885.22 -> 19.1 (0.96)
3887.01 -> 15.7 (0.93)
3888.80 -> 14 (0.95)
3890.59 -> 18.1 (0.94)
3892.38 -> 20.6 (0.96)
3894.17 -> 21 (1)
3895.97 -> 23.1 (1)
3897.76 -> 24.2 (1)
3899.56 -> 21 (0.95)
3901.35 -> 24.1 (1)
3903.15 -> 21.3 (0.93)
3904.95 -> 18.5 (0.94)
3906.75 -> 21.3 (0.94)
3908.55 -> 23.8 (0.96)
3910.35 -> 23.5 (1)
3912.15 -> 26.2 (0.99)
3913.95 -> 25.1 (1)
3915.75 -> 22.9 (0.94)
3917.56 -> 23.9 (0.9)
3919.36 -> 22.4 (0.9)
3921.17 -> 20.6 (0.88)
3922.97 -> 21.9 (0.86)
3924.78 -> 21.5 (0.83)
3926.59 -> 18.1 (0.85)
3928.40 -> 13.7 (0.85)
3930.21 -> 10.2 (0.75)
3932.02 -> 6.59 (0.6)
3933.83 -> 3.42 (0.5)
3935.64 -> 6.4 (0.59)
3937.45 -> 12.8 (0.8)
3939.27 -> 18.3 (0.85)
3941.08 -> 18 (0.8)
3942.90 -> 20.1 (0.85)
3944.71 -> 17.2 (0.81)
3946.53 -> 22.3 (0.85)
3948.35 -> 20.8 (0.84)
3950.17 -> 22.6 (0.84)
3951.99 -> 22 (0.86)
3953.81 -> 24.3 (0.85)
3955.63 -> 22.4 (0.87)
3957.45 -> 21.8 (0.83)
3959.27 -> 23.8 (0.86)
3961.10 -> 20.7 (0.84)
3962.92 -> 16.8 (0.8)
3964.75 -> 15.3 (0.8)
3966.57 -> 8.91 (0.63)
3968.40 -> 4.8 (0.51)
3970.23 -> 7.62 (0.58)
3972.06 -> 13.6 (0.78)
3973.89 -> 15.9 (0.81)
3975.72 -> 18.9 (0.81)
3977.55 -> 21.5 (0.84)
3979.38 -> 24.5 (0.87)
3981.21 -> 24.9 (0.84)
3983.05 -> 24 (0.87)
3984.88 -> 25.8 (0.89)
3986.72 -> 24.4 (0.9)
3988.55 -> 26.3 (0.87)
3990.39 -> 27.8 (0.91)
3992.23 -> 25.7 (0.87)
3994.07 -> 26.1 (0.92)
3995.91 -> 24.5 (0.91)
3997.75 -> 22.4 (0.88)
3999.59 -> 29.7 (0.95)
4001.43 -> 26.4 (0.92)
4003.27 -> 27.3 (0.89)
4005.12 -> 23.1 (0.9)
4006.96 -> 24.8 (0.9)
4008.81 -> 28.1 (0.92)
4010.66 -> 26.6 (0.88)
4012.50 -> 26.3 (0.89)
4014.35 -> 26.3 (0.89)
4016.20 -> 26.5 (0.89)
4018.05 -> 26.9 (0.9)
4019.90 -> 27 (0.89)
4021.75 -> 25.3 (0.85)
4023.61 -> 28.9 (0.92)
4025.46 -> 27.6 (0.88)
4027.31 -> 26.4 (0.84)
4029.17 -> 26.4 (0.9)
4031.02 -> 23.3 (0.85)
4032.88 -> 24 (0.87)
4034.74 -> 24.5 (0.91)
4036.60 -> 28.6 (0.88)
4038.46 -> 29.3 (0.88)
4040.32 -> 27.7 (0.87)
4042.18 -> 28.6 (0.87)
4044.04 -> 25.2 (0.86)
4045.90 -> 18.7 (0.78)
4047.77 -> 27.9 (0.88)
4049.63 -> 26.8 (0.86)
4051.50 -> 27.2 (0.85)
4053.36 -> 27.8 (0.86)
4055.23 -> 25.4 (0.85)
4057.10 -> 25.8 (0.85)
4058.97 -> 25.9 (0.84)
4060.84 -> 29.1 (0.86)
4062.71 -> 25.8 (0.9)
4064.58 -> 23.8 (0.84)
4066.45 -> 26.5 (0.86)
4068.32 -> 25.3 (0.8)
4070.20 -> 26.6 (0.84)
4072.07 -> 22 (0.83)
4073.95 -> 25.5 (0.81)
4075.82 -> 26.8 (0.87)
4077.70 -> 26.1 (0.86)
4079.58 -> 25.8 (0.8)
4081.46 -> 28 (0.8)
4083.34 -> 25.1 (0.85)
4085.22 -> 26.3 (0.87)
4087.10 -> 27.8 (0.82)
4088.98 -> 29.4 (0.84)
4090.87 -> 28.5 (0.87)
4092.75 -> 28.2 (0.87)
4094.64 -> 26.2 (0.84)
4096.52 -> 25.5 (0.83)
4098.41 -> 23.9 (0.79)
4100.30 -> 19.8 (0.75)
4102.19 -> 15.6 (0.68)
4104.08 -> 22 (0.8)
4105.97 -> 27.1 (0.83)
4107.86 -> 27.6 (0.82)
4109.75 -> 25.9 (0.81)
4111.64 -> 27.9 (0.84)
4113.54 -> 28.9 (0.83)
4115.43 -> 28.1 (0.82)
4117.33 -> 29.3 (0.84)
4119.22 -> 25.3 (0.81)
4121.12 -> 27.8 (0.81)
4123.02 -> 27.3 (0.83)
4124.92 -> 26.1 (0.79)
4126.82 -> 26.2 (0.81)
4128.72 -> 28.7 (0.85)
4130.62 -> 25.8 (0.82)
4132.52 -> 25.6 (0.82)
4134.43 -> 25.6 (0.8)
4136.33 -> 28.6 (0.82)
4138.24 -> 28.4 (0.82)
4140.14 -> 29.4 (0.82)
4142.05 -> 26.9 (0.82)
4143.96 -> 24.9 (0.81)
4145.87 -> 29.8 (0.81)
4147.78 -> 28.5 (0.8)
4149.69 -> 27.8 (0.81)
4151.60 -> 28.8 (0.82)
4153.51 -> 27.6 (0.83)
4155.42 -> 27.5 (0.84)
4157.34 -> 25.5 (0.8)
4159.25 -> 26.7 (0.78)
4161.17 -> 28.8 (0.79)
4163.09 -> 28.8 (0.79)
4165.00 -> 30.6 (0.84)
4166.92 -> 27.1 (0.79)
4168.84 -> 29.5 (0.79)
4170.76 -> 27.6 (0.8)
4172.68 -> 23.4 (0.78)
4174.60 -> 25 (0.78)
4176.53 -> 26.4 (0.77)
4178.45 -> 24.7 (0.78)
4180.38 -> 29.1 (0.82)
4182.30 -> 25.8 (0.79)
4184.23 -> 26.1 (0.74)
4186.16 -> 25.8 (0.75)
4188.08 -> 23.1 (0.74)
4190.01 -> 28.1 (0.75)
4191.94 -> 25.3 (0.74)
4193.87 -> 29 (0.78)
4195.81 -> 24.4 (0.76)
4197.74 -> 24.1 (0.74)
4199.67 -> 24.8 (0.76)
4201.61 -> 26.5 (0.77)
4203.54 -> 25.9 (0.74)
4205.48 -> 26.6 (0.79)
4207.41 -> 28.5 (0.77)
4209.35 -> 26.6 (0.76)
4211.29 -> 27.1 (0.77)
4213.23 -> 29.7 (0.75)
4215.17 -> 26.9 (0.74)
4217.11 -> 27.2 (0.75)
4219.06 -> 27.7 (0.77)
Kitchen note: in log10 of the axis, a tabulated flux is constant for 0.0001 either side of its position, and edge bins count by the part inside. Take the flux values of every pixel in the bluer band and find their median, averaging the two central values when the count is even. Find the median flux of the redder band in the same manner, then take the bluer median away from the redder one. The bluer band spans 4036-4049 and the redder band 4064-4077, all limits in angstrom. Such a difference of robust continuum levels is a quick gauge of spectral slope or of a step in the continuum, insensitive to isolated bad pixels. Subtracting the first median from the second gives -2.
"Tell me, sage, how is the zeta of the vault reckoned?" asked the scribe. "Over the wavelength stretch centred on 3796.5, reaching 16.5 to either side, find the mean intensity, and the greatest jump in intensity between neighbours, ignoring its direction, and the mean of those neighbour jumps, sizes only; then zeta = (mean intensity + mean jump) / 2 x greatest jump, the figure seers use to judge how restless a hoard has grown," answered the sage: 70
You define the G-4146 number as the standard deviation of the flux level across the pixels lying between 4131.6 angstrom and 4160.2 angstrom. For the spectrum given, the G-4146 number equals 1.5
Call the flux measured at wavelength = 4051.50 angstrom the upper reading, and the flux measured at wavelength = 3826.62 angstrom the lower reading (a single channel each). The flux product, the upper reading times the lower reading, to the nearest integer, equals 389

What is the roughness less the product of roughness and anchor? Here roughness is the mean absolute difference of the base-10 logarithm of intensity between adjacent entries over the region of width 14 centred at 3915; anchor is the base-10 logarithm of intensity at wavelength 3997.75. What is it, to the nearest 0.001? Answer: -0.010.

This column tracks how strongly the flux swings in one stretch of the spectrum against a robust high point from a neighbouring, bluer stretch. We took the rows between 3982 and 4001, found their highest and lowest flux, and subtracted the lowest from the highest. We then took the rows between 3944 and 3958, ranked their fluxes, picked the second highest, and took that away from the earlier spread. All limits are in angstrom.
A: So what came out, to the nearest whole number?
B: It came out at -15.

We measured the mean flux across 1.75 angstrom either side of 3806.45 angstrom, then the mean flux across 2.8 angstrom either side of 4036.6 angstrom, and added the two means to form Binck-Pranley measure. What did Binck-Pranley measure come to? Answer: 50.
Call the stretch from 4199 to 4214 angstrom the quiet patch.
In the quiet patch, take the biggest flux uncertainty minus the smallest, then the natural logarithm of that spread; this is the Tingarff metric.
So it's -3.0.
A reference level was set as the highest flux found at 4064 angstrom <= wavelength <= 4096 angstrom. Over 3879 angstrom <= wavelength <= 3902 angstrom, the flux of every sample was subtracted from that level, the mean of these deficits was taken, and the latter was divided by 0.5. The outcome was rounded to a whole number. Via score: 18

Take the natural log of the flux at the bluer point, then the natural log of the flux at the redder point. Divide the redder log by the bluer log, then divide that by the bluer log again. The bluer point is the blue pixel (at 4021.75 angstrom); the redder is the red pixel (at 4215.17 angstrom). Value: 0.315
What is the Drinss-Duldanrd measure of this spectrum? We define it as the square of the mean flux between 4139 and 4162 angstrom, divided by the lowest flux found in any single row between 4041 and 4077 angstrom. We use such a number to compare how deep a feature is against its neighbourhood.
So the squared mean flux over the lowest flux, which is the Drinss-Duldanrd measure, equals 41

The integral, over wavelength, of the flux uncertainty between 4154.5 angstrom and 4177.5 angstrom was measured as 18.3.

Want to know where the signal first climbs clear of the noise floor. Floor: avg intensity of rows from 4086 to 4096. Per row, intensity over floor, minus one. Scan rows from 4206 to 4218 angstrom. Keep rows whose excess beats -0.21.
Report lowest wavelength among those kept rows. 4207.41 angstrom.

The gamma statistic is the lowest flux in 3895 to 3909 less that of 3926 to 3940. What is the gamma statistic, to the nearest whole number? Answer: 15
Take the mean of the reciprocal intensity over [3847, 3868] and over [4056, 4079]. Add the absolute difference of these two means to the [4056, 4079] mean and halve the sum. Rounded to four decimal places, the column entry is 0.0222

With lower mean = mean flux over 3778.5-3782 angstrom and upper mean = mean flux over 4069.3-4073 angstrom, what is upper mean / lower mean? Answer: 0.96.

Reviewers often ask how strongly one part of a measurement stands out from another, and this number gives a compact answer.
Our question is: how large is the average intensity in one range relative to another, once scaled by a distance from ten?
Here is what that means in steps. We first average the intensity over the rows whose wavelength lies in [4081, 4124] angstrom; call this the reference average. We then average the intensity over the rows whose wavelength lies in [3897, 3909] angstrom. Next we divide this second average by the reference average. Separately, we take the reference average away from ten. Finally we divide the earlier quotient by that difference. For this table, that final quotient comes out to -0.052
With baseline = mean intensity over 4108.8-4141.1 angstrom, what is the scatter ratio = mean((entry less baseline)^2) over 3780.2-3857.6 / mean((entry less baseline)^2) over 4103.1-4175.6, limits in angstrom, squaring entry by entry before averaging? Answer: 21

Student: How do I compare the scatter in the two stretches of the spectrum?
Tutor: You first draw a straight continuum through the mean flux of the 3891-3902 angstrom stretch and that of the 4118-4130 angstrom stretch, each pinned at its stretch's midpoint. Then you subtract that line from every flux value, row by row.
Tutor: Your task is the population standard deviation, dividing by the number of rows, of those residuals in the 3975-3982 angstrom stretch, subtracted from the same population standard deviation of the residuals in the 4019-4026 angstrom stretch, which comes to -1.1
